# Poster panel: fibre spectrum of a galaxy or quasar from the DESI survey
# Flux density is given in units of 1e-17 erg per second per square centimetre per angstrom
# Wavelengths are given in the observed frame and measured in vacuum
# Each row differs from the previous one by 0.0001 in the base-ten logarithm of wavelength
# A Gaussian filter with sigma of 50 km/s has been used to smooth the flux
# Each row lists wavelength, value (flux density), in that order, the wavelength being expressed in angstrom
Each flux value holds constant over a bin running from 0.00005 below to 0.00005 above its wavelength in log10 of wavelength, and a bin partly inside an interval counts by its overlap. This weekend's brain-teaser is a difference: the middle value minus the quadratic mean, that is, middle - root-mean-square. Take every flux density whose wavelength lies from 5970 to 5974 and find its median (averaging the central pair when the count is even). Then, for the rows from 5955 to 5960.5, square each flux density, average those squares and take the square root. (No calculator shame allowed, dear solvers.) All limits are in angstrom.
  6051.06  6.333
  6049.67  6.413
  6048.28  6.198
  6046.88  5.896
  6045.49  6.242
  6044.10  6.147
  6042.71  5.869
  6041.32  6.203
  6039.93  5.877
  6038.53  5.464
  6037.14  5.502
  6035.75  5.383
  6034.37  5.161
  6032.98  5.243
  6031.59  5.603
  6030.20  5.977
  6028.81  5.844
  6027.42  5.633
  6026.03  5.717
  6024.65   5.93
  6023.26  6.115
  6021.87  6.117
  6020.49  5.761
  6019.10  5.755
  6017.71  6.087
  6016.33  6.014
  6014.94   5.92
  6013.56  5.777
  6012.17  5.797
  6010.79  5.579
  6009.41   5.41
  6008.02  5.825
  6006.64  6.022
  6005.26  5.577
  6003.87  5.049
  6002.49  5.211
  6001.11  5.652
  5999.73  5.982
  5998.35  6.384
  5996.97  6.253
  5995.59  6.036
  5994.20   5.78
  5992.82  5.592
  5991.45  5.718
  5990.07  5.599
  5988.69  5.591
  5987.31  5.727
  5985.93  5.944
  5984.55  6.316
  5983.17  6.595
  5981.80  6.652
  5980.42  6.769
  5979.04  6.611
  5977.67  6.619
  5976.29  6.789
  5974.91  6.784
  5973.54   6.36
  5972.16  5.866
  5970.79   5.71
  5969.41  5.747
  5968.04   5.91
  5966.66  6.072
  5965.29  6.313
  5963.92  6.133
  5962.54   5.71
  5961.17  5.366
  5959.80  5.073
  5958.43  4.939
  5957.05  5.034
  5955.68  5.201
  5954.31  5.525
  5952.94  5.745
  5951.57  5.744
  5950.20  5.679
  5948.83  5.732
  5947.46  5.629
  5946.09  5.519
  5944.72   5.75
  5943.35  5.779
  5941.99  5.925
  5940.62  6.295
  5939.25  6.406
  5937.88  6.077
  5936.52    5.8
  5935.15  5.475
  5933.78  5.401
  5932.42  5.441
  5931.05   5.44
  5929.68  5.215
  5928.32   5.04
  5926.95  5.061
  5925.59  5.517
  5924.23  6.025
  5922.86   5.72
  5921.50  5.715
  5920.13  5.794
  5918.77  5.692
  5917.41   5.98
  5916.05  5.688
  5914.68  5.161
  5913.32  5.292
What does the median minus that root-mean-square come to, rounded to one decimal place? 0.8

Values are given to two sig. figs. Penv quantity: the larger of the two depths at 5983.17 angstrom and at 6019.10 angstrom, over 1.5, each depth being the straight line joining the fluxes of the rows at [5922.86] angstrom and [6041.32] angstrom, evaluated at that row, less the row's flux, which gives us 0.24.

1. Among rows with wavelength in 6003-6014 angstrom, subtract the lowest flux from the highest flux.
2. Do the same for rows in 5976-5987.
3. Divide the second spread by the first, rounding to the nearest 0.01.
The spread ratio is 0.87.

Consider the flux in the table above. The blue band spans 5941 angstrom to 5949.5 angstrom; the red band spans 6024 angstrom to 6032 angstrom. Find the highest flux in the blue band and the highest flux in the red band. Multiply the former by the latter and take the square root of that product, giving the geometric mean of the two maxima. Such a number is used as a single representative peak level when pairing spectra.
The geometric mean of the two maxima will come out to 5.95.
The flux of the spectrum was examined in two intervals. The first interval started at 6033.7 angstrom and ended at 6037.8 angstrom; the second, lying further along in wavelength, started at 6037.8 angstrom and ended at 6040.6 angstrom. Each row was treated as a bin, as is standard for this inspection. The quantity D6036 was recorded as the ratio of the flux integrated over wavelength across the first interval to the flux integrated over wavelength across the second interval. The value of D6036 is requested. 1.4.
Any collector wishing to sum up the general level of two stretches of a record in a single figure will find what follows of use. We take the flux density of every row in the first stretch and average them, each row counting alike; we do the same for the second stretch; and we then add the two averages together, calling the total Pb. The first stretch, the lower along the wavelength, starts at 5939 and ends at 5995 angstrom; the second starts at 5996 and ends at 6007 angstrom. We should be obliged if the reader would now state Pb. 11.7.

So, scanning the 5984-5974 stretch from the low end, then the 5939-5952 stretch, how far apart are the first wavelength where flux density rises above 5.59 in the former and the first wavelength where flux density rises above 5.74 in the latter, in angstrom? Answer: 35.7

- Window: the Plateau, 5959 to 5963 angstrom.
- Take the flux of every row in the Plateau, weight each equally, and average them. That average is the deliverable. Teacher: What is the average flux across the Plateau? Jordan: 5.4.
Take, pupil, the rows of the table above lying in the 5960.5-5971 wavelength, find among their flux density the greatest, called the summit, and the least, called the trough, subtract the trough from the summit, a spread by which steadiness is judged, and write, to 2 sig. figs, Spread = 0.95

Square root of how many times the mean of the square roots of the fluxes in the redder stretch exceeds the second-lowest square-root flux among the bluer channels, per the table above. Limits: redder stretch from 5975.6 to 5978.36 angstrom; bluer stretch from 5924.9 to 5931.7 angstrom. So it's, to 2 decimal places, 1.07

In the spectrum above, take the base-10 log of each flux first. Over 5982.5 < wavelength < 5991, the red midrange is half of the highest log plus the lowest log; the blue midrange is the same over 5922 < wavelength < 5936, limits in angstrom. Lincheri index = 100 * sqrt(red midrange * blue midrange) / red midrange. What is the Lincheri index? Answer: 97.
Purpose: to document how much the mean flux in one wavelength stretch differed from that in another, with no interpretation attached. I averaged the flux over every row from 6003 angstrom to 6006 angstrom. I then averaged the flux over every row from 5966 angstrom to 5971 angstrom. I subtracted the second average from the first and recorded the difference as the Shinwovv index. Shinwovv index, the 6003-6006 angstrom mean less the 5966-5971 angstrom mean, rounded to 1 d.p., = -0.5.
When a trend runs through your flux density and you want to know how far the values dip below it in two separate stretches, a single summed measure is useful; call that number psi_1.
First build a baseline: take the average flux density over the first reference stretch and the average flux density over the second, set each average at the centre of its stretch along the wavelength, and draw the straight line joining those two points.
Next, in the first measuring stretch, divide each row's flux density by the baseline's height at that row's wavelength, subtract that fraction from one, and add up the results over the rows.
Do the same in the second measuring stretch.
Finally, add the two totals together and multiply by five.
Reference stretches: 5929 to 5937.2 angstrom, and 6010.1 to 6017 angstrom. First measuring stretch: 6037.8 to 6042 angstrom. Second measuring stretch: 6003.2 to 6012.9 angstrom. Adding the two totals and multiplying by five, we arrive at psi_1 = 1.33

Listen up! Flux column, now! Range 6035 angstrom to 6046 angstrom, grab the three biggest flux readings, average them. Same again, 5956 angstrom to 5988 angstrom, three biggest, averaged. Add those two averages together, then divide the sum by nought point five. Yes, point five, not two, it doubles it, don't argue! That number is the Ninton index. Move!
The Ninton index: 25.96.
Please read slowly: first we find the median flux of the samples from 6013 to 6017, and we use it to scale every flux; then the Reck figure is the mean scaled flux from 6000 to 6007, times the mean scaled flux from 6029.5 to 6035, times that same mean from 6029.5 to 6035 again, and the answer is 0.80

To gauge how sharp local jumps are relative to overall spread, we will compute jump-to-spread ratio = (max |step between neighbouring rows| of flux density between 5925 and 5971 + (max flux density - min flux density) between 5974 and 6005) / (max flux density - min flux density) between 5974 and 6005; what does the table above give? 1.26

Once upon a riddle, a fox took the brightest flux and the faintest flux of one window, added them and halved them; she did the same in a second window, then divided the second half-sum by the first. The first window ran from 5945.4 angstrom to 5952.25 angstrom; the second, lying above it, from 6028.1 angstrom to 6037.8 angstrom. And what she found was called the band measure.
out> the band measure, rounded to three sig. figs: 0.989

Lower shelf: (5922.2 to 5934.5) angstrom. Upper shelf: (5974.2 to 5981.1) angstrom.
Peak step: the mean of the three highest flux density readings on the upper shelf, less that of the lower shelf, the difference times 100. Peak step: 103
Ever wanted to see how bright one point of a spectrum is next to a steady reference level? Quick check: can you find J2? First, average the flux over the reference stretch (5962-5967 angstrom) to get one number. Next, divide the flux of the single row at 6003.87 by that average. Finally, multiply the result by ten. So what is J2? 8.3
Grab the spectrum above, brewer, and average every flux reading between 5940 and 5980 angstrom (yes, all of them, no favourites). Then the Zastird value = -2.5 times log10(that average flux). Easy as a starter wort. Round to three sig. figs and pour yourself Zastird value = -1.92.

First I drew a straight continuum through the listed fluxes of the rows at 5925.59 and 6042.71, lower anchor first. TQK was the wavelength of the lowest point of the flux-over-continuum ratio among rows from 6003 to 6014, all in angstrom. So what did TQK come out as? 6003.87 angstrom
